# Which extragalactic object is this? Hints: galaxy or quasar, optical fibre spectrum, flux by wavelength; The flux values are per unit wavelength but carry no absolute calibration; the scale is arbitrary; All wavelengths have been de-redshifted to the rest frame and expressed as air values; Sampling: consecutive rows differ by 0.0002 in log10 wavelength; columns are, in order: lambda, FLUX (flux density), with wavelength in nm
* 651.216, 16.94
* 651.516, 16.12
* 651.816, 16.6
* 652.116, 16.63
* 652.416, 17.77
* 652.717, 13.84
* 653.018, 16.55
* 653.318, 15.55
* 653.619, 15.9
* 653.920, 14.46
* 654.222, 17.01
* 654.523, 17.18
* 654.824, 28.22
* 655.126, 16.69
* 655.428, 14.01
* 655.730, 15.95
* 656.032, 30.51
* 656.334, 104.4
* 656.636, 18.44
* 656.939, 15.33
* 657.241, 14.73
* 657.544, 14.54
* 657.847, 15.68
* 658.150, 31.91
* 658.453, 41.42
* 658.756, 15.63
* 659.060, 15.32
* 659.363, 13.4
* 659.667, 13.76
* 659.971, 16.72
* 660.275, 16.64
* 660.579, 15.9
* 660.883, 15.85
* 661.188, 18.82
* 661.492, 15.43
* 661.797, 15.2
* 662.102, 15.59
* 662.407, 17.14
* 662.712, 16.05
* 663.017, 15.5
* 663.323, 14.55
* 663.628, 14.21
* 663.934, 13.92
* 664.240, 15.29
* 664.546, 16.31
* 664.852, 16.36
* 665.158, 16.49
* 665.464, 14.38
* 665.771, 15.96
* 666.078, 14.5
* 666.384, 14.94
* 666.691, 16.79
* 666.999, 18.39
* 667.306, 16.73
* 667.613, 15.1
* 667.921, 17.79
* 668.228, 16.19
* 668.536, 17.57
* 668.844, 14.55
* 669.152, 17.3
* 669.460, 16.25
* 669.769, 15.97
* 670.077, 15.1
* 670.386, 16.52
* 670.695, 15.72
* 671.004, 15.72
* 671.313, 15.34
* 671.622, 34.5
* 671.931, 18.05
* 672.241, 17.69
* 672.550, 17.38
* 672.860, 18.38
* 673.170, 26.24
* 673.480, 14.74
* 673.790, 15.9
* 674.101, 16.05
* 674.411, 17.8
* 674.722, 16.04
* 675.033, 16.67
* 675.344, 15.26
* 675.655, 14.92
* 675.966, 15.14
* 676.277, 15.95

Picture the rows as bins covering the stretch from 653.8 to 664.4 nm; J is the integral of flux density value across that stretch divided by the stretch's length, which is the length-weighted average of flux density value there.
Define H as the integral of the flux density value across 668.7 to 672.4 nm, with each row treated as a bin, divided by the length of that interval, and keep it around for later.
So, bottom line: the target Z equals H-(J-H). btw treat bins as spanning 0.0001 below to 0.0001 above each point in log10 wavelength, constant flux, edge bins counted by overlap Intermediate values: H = 17.7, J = 20.1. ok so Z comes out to 15.3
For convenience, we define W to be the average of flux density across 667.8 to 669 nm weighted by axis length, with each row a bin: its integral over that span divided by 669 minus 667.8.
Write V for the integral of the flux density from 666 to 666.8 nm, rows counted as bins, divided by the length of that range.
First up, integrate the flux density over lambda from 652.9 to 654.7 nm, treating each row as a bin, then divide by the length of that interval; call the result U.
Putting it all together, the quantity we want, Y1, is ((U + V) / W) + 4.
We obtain 5.92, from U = 16.3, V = 15.4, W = 16.5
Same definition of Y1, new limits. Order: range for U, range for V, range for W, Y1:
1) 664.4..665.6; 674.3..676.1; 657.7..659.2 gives 5.32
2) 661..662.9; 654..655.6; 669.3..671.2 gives 6.19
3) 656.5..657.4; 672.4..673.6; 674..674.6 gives 6.09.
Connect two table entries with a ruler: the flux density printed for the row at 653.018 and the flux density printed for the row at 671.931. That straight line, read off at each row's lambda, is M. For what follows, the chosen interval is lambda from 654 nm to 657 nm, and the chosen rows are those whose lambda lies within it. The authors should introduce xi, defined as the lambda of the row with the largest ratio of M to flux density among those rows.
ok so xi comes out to 655.428 nm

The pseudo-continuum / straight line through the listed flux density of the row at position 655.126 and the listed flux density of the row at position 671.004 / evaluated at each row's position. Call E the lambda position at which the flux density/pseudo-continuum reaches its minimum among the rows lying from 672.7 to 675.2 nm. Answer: 673.480 nm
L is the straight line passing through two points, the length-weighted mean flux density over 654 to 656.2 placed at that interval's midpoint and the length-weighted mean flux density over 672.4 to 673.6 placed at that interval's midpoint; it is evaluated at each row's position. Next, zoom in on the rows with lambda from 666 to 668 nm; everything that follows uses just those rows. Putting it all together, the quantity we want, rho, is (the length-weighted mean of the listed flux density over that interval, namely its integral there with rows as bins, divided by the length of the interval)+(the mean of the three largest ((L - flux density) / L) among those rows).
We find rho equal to 16.6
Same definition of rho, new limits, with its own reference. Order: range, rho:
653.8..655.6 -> 18.2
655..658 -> 26.4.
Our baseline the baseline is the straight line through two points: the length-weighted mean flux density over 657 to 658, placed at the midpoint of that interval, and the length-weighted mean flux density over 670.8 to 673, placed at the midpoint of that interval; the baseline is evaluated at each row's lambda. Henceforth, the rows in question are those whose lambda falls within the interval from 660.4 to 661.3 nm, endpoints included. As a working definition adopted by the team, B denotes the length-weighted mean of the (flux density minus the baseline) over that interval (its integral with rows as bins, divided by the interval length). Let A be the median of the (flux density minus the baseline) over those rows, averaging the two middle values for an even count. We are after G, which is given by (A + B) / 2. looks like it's 0.3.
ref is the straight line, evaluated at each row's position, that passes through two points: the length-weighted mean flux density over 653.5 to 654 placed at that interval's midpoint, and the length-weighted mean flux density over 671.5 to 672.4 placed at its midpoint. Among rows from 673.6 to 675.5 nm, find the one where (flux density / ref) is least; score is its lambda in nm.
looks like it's 675.344 nm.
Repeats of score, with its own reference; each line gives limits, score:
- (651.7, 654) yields 652.717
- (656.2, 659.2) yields 657.544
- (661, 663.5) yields 663.323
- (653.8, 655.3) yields 653.920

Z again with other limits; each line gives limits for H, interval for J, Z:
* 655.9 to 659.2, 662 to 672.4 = 41.3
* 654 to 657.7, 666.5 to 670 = 34.2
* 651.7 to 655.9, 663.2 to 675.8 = 17.1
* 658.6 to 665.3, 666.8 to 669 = 14.7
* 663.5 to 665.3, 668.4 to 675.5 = 13.3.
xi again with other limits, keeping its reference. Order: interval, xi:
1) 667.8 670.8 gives 668.844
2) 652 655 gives 652.717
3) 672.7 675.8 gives 673.480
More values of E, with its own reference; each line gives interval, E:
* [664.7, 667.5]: 665.464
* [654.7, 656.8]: 655.428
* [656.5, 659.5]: 659.363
